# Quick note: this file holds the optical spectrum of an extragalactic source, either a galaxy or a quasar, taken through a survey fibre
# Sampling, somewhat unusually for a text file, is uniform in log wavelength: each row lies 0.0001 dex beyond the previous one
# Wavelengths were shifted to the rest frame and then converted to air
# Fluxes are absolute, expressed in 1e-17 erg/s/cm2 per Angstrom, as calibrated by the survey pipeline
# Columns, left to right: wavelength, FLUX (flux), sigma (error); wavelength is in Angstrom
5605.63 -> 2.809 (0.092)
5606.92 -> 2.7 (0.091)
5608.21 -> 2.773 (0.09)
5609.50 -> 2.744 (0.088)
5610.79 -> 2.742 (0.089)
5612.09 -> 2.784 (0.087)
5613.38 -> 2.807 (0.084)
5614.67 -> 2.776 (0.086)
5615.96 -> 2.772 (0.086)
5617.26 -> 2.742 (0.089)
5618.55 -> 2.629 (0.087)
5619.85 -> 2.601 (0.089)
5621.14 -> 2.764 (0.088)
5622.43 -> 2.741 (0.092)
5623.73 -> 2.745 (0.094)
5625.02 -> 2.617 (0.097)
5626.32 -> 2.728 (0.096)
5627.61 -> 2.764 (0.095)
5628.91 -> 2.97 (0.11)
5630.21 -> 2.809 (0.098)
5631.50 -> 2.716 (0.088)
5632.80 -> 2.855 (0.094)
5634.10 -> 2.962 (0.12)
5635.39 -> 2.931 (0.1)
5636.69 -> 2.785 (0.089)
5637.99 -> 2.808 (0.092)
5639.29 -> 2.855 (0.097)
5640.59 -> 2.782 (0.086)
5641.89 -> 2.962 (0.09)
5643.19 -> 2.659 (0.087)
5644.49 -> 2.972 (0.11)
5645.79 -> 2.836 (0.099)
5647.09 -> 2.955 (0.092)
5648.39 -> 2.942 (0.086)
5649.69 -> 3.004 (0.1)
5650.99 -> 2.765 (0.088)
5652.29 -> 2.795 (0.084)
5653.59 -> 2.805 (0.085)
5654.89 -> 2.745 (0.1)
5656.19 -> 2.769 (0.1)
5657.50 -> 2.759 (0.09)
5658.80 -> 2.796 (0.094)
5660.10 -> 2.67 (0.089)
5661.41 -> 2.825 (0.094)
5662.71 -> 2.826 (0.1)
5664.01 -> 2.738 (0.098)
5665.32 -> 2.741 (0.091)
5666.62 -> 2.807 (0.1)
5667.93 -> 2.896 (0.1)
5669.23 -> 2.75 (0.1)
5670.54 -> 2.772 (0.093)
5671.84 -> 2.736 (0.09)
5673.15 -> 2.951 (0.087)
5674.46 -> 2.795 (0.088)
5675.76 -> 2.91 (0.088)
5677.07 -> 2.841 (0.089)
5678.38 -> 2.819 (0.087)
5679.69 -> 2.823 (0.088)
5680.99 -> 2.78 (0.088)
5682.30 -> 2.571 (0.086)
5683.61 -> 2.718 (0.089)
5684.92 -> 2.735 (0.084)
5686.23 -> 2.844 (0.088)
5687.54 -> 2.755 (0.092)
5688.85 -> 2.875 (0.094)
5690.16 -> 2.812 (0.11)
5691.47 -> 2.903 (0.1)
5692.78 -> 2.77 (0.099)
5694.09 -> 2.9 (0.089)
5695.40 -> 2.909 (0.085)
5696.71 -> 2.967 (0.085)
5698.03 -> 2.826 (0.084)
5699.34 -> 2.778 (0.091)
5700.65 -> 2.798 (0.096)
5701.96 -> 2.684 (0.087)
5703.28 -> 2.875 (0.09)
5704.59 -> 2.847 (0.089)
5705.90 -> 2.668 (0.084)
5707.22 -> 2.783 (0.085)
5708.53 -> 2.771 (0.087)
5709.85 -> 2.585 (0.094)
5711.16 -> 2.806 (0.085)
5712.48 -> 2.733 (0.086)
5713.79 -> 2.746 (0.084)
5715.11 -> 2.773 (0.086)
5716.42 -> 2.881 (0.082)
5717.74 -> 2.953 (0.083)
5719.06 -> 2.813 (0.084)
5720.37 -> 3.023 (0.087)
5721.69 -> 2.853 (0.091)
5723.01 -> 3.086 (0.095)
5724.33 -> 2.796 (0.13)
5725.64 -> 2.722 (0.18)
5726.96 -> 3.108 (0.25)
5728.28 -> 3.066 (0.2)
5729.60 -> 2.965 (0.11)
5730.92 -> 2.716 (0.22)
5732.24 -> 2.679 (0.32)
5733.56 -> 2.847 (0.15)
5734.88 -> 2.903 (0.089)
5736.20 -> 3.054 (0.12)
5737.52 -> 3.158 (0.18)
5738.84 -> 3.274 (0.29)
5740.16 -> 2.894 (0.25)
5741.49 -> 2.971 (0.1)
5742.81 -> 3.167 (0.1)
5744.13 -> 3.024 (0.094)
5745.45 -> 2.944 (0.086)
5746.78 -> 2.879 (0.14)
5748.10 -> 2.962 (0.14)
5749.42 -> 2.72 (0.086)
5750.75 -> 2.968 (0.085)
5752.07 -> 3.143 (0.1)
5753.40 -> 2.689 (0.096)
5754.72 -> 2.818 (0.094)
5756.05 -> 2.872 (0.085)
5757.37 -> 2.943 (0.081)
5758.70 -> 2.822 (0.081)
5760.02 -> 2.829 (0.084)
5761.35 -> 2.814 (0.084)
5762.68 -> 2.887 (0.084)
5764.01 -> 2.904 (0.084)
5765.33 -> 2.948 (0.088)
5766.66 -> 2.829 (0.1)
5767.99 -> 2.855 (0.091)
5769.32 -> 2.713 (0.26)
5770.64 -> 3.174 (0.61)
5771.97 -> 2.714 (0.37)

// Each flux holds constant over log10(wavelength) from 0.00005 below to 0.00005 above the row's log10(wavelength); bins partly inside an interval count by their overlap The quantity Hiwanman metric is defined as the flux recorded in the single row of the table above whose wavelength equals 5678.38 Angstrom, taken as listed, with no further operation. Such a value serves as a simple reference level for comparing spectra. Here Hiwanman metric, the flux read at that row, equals 2.819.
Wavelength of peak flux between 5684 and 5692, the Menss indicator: 5691.47 Angstrom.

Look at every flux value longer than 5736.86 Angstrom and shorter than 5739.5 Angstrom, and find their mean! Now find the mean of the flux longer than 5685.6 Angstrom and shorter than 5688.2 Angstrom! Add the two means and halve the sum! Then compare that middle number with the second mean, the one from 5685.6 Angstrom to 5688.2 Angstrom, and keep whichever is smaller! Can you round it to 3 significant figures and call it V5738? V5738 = 2.80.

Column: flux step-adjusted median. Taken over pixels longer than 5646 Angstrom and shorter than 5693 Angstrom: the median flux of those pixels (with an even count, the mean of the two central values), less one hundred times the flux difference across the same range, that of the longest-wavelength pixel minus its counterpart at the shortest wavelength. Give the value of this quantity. 21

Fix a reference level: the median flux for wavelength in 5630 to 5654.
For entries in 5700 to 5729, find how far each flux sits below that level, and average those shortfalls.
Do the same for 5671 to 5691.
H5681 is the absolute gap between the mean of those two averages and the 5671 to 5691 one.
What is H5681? 0.019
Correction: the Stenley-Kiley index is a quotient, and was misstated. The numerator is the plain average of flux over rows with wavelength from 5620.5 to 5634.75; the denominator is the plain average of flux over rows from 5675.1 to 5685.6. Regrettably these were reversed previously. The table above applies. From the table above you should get 1.005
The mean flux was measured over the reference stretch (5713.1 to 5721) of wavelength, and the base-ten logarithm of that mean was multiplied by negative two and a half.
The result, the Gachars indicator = -1.14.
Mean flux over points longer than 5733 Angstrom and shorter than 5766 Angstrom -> 2.94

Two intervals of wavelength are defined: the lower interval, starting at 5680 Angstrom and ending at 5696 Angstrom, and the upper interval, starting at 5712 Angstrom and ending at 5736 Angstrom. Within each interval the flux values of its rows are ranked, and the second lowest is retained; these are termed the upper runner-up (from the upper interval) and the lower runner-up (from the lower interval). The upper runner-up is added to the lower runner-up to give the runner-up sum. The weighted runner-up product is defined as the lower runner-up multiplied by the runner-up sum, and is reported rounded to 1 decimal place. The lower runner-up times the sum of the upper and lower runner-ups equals 14.8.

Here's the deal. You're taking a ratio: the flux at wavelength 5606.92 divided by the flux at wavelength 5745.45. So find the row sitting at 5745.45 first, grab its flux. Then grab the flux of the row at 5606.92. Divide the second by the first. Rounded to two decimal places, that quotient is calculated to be 0.92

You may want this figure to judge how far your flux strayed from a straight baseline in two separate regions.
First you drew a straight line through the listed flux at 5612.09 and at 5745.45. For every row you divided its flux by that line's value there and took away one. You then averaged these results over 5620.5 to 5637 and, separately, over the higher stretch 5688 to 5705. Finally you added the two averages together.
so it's -0.017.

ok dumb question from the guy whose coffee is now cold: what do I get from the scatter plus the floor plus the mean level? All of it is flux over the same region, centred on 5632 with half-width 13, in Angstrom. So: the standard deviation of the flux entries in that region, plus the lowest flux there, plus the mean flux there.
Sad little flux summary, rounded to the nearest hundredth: 5.51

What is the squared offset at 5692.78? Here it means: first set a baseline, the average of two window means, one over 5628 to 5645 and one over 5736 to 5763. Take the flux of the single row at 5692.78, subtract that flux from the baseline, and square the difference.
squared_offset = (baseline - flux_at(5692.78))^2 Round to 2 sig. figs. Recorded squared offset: 0.016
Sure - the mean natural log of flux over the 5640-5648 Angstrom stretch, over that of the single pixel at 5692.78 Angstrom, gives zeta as 1.03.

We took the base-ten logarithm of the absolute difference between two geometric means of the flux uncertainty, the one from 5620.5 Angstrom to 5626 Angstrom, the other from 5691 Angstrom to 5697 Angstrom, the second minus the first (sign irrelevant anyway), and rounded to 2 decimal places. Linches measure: -2.88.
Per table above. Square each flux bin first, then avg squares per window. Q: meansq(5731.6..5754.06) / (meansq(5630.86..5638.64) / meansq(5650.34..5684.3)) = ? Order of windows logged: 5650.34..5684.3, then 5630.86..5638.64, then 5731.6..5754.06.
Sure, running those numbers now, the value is 8.4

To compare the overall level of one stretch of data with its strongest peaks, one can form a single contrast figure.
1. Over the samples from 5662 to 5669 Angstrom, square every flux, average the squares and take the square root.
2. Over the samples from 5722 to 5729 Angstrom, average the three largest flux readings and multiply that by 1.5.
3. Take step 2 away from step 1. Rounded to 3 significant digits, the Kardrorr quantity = -1.83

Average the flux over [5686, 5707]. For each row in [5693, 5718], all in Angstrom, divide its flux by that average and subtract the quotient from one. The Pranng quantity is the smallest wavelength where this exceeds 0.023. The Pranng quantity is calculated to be 5701.96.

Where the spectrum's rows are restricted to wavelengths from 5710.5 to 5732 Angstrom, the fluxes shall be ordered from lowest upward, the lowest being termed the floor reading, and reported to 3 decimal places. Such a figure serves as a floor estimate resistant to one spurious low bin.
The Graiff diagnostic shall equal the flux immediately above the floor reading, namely 2.722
